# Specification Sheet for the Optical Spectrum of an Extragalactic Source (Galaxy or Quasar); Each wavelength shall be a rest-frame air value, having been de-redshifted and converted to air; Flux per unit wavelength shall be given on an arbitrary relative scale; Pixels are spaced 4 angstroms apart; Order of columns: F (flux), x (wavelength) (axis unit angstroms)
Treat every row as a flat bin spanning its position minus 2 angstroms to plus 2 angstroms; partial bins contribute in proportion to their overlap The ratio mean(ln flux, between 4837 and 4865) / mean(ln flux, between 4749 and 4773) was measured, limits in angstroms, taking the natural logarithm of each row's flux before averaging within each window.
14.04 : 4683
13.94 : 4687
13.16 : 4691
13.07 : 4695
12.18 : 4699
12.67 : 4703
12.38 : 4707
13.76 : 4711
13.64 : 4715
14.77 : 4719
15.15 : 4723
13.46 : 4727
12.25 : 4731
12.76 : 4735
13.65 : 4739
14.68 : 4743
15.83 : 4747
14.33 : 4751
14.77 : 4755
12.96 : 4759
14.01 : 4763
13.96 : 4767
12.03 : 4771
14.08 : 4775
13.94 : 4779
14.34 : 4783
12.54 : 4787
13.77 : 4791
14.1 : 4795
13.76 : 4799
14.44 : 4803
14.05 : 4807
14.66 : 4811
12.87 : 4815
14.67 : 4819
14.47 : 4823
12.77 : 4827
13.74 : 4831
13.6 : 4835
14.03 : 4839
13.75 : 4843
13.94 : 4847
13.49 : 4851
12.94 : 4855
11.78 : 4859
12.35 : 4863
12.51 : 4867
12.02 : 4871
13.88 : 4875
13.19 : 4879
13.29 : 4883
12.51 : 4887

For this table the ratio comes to 0.99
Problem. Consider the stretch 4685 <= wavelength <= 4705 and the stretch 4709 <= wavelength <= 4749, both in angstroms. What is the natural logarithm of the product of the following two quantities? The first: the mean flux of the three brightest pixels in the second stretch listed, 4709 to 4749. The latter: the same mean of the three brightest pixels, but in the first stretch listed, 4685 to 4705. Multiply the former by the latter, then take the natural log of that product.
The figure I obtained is 5.32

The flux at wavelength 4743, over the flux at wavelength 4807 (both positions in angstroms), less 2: -0.96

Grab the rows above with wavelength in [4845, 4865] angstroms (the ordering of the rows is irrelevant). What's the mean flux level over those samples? 12.9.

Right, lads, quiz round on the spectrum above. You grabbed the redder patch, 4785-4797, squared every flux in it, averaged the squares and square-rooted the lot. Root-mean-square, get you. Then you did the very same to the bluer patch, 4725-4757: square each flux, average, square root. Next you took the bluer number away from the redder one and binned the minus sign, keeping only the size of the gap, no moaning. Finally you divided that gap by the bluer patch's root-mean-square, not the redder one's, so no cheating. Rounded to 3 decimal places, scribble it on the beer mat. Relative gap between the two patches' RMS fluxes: 0.037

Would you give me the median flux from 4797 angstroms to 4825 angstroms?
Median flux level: 14.4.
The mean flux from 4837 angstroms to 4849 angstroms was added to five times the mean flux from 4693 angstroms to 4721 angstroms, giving 80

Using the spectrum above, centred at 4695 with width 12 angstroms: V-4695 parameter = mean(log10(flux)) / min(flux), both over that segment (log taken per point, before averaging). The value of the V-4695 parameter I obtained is 0.091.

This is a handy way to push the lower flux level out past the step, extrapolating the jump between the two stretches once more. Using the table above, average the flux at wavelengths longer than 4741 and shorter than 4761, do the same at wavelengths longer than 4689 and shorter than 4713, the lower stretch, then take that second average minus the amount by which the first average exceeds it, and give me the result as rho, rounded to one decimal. 11.2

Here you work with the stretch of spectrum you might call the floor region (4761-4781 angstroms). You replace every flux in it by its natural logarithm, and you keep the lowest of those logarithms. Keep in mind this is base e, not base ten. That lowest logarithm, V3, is 2.49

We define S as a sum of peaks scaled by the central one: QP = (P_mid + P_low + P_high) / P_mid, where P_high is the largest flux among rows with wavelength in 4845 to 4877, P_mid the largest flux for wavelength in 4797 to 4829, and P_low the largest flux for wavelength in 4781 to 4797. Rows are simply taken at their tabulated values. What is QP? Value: 2.93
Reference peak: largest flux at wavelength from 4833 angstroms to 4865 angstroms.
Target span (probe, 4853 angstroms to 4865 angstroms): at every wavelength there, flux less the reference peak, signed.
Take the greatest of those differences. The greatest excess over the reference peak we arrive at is -1.1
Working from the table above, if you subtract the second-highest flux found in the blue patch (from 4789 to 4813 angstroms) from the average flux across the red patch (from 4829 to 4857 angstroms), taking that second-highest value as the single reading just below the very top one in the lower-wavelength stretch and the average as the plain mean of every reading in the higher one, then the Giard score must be -0.80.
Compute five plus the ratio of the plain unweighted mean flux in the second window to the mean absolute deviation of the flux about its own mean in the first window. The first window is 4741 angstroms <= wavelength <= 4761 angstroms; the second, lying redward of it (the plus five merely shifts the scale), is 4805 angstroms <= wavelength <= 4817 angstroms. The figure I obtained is 24.9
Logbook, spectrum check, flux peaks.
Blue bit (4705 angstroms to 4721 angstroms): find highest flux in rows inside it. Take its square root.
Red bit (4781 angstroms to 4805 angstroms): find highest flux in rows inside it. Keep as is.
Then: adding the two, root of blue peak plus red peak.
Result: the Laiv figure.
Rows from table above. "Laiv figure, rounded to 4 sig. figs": 18.28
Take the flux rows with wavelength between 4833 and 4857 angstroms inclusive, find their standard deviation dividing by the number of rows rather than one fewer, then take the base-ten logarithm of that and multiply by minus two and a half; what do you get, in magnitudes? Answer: 1.1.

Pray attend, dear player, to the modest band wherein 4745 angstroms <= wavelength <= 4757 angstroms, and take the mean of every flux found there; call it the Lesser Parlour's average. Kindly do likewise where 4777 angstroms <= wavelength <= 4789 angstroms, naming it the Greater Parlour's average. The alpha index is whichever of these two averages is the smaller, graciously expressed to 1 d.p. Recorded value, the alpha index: 13.6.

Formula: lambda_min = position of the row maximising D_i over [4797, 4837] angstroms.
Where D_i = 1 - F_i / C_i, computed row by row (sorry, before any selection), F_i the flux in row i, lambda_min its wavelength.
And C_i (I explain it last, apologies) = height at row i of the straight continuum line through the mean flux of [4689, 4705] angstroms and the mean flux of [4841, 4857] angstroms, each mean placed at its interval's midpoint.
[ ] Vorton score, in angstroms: 4827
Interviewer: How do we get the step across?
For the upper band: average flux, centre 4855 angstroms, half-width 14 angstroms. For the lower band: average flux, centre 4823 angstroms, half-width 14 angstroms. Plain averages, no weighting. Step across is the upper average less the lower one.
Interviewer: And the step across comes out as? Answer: -0.9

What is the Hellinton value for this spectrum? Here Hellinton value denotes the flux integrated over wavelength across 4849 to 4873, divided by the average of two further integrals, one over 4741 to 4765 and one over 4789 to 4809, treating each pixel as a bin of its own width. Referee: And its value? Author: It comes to 1.0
